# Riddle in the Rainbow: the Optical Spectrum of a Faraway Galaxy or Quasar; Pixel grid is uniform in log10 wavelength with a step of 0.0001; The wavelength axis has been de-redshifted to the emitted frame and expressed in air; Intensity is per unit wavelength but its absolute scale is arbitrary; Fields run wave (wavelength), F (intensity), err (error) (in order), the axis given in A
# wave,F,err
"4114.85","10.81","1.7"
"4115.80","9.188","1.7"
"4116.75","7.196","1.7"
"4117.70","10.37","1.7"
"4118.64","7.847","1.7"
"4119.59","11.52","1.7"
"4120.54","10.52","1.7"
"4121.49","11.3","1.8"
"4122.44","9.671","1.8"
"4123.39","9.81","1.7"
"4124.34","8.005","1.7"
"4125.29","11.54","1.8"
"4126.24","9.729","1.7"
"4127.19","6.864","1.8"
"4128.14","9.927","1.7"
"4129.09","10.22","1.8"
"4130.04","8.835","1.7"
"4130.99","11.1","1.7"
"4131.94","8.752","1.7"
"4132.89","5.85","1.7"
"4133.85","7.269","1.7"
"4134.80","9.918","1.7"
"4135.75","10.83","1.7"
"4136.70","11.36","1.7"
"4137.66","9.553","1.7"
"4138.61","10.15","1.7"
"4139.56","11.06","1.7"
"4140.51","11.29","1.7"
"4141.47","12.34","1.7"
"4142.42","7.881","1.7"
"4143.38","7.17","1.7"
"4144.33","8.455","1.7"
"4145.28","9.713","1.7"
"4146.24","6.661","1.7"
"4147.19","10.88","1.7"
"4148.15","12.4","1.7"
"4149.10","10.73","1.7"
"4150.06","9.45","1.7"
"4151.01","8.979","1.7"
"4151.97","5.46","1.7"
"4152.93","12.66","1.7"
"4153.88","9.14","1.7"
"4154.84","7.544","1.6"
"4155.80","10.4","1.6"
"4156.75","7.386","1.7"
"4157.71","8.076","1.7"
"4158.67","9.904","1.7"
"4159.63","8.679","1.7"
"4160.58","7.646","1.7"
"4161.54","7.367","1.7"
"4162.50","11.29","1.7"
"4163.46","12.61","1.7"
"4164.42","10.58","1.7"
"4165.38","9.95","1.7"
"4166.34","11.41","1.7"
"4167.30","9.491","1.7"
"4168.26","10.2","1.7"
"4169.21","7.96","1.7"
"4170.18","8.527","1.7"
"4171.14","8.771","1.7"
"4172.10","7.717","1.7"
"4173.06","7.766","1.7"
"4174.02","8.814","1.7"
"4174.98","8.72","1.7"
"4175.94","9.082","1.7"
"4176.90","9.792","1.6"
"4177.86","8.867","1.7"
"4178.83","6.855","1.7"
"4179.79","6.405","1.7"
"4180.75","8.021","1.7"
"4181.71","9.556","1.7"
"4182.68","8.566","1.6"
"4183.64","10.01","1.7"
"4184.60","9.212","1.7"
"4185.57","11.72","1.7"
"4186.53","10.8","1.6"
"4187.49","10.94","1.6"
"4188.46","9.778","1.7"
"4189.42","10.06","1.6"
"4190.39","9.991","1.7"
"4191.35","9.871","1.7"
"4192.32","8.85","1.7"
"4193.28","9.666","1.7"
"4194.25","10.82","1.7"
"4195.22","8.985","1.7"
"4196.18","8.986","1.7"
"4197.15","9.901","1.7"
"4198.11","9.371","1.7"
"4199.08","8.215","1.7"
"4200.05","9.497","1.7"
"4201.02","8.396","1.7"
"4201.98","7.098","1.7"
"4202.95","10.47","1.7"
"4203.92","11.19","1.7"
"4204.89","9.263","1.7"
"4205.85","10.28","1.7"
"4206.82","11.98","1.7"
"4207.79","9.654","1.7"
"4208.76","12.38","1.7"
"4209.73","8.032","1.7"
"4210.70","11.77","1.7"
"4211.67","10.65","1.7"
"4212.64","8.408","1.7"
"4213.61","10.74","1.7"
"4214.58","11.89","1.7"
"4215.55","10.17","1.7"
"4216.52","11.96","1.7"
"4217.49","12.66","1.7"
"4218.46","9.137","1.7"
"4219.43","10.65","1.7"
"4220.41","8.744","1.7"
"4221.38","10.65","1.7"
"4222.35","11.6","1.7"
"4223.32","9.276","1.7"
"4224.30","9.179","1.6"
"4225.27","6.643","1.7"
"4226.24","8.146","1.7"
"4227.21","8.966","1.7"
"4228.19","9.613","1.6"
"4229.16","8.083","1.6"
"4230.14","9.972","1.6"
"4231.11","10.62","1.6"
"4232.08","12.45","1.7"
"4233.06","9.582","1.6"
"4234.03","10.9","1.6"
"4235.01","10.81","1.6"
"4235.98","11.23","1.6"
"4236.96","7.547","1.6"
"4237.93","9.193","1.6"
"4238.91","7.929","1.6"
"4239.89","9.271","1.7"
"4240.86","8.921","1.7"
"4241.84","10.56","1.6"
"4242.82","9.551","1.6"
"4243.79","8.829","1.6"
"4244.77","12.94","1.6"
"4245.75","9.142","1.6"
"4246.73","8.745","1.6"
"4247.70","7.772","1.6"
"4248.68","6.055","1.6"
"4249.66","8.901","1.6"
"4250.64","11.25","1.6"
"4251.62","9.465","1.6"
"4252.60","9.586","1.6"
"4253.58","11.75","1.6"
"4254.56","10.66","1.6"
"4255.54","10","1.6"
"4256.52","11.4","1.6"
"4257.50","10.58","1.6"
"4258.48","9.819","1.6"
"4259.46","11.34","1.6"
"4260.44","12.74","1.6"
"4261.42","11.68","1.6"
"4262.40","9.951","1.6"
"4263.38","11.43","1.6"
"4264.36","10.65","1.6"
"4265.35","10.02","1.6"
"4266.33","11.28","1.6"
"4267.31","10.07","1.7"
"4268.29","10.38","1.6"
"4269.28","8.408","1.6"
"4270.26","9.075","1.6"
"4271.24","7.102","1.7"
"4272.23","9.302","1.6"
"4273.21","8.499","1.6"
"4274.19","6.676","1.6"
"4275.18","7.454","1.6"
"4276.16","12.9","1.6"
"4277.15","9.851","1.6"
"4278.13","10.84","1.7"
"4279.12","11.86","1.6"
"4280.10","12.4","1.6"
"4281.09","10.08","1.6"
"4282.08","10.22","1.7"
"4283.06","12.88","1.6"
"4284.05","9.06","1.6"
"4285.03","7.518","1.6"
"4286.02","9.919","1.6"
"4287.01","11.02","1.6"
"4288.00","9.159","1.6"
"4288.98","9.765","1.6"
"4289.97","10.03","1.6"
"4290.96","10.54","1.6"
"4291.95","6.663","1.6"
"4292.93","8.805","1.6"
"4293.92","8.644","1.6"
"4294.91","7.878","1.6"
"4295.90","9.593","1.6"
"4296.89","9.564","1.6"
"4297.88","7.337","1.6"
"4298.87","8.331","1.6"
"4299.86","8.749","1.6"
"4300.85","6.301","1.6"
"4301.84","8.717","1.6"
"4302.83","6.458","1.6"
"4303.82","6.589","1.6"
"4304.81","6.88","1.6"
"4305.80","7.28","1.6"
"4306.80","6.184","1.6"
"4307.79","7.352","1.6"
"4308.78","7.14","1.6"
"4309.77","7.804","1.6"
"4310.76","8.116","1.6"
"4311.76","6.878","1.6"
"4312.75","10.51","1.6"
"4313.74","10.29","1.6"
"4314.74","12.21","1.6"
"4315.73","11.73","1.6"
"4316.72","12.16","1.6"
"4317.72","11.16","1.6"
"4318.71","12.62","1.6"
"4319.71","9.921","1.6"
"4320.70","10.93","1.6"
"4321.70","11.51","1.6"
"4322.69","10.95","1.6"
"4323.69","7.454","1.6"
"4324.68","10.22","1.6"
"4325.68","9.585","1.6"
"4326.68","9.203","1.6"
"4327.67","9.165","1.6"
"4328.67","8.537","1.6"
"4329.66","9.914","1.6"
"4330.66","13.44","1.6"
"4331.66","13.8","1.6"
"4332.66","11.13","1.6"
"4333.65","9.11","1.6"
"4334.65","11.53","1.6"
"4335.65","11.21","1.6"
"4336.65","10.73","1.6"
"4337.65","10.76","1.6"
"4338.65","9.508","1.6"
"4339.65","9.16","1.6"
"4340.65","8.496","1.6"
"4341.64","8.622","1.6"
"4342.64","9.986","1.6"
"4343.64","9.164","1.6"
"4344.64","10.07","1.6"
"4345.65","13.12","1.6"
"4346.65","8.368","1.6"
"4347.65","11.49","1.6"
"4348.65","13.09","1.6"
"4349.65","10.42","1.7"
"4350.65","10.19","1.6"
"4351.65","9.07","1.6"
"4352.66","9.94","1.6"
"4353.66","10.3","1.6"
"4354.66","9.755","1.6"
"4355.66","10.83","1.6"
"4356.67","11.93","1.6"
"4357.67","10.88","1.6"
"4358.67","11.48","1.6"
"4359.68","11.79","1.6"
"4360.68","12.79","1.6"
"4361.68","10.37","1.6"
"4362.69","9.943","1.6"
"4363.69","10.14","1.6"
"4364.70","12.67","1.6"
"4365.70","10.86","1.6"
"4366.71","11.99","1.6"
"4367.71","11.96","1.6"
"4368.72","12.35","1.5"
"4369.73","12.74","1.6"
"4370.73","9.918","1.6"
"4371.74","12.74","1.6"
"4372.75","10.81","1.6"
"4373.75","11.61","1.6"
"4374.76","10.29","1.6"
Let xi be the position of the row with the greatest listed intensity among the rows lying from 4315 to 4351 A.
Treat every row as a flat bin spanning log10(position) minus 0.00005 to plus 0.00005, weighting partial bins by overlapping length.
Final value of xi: 4331.66 A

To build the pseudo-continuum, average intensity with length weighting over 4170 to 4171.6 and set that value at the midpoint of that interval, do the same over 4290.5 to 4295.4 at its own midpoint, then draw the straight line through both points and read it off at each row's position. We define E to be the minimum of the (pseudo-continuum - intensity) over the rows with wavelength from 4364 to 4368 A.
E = -4.3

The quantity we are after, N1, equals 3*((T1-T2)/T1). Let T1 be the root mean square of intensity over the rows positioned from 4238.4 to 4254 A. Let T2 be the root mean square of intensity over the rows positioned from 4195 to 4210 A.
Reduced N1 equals 0.0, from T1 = 9.5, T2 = 9.7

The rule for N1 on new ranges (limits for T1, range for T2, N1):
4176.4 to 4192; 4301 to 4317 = 0.2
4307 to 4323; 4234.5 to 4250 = 0.3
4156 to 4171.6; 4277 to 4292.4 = -0.2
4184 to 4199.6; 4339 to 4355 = -0.1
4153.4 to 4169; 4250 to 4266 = -0.4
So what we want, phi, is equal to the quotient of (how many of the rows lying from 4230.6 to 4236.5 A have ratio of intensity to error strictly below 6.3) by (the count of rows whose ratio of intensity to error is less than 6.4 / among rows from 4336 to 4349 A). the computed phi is 0.1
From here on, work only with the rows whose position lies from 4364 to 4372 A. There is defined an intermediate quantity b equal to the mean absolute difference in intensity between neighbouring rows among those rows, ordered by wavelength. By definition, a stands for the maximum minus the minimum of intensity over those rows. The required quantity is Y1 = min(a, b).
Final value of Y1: 1.34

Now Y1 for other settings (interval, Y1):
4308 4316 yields 1.21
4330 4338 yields 1.19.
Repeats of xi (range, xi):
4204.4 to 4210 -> 4208.76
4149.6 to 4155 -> 4152.93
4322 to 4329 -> 4322.69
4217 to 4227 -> 4217.49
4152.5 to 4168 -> 4152.93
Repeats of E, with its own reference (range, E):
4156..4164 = -3.9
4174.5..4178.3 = -1.1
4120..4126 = -2.8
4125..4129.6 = -2.8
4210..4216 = -3.3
